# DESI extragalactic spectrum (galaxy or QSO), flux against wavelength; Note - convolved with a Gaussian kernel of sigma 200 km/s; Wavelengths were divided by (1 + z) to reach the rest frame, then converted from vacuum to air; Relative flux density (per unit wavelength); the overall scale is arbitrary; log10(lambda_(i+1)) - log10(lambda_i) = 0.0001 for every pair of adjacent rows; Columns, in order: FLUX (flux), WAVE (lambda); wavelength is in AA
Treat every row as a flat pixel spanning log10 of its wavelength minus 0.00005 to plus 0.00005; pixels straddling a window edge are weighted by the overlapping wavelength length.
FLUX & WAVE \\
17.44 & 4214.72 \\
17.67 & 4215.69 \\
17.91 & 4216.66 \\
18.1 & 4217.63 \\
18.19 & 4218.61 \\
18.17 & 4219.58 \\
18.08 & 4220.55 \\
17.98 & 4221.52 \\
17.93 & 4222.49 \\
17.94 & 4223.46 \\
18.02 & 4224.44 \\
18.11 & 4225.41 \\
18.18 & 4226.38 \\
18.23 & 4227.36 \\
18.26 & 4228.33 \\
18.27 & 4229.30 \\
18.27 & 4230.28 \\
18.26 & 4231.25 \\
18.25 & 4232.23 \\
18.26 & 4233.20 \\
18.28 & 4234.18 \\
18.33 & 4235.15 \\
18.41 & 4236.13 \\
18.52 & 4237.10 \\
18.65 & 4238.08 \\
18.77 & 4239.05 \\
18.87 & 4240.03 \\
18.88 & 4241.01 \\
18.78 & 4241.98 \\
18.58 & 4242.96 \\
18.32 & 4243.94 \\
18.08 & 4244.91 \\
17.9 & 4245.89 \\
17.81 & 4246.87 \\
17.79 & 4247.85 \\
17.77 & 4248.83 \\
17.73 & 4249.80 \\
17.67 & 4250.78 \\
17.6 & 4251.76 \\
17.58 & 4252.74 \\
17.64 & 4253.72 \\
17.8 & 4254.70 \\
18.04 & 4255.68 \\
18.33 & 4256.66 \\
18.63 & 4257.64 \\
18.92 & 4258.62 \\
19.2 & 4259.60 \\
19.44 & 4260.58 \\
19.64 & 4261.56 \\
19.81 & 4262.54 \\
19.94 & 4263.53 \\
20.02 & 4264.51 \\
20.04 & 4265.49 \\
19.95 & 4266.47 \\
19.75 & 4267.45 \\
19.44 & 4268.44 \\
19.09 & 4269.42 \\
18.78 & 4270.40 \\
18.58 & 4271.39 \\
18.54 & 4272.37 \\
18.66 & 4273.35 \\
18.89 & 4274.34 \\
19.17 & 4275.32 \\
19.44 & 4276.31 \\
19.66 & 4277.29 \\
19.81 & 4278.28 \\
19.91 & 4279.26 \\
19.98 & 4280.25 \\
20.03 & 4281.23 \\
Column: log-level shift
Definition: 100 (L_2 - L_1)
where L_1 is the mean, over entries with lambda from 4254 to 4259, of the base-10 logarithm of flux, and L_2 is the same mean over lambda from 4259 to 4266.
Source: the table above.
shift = 3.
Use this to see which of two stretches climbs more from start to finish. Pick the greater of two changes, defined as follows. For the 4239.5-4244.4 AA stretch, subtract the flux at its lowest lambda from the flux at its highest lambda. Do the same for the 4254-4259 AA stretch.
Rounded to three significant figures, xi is 1.12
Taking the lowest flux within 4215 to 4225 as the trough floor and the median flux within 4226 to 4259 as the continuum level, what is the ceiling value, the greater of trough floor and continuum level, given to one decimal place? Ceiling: 18.3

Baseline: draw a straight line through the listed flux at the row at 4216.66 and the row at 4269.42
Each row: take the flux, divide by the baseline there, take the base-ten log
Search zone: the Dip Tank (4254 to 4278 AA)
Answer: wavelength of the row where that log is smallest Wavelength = 4254.70 AA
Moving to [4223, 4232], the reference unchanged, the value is 4223.46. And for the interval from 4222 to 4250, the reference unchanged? 4249.80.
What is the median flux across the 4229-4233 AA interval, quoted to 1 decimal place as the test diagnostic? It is 18.3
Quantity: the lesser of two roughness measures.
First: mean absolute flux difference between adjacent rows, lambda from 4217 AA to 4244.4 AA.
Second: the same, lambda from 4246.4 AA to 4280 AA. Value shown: 0.070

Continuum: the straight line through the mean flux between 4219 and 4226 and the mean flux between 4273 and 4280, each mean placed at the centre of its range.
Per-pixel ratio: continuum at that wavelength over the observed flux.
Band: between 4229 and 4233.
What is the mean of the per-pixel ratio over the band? 1.00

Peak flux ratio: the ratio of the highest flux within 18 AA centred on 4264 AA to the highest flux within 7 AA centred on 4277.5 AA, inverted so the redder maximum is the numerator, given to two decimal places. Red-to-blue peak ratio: 1.00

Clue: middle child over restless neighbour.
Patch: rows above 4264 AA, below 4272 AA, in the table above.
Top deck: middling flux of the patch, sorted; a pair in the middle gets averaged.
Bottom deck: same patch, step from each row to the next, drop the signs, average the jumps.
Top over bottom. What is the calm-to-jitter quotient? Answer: 93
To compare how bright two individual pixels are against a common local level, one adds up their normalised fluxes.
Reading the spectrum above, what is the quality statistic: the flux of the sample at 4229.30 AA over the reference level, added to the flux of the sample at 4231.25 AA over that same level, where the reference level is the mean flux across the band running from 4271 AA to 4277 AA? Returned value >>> 1.93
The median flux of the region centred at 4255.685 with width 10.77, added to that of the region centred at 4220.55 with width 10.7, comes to 36.1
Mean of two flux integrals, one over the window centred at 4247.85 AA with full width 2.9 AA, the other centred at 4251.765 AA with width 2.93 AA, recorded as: 52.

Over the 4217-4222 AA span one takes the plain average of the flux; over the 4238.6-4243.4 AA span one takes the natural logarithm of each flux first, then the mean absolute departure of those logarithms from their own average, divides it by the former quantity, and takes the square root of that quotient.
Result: 0.0154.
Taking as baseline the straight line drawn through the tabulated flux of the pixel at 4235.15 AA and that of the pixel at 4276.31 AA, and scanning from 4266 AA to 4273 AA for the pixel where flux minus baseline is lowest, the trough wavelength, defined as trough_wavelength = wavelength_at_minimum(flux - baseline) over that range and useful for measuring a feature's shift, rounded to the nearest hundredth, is 4272.37 AA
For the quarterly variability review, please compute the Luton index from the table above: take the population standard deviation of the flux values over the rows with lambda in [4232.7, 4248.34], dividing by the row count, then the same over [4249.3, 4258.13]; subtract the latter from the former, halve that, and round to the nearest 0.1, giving 0.0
